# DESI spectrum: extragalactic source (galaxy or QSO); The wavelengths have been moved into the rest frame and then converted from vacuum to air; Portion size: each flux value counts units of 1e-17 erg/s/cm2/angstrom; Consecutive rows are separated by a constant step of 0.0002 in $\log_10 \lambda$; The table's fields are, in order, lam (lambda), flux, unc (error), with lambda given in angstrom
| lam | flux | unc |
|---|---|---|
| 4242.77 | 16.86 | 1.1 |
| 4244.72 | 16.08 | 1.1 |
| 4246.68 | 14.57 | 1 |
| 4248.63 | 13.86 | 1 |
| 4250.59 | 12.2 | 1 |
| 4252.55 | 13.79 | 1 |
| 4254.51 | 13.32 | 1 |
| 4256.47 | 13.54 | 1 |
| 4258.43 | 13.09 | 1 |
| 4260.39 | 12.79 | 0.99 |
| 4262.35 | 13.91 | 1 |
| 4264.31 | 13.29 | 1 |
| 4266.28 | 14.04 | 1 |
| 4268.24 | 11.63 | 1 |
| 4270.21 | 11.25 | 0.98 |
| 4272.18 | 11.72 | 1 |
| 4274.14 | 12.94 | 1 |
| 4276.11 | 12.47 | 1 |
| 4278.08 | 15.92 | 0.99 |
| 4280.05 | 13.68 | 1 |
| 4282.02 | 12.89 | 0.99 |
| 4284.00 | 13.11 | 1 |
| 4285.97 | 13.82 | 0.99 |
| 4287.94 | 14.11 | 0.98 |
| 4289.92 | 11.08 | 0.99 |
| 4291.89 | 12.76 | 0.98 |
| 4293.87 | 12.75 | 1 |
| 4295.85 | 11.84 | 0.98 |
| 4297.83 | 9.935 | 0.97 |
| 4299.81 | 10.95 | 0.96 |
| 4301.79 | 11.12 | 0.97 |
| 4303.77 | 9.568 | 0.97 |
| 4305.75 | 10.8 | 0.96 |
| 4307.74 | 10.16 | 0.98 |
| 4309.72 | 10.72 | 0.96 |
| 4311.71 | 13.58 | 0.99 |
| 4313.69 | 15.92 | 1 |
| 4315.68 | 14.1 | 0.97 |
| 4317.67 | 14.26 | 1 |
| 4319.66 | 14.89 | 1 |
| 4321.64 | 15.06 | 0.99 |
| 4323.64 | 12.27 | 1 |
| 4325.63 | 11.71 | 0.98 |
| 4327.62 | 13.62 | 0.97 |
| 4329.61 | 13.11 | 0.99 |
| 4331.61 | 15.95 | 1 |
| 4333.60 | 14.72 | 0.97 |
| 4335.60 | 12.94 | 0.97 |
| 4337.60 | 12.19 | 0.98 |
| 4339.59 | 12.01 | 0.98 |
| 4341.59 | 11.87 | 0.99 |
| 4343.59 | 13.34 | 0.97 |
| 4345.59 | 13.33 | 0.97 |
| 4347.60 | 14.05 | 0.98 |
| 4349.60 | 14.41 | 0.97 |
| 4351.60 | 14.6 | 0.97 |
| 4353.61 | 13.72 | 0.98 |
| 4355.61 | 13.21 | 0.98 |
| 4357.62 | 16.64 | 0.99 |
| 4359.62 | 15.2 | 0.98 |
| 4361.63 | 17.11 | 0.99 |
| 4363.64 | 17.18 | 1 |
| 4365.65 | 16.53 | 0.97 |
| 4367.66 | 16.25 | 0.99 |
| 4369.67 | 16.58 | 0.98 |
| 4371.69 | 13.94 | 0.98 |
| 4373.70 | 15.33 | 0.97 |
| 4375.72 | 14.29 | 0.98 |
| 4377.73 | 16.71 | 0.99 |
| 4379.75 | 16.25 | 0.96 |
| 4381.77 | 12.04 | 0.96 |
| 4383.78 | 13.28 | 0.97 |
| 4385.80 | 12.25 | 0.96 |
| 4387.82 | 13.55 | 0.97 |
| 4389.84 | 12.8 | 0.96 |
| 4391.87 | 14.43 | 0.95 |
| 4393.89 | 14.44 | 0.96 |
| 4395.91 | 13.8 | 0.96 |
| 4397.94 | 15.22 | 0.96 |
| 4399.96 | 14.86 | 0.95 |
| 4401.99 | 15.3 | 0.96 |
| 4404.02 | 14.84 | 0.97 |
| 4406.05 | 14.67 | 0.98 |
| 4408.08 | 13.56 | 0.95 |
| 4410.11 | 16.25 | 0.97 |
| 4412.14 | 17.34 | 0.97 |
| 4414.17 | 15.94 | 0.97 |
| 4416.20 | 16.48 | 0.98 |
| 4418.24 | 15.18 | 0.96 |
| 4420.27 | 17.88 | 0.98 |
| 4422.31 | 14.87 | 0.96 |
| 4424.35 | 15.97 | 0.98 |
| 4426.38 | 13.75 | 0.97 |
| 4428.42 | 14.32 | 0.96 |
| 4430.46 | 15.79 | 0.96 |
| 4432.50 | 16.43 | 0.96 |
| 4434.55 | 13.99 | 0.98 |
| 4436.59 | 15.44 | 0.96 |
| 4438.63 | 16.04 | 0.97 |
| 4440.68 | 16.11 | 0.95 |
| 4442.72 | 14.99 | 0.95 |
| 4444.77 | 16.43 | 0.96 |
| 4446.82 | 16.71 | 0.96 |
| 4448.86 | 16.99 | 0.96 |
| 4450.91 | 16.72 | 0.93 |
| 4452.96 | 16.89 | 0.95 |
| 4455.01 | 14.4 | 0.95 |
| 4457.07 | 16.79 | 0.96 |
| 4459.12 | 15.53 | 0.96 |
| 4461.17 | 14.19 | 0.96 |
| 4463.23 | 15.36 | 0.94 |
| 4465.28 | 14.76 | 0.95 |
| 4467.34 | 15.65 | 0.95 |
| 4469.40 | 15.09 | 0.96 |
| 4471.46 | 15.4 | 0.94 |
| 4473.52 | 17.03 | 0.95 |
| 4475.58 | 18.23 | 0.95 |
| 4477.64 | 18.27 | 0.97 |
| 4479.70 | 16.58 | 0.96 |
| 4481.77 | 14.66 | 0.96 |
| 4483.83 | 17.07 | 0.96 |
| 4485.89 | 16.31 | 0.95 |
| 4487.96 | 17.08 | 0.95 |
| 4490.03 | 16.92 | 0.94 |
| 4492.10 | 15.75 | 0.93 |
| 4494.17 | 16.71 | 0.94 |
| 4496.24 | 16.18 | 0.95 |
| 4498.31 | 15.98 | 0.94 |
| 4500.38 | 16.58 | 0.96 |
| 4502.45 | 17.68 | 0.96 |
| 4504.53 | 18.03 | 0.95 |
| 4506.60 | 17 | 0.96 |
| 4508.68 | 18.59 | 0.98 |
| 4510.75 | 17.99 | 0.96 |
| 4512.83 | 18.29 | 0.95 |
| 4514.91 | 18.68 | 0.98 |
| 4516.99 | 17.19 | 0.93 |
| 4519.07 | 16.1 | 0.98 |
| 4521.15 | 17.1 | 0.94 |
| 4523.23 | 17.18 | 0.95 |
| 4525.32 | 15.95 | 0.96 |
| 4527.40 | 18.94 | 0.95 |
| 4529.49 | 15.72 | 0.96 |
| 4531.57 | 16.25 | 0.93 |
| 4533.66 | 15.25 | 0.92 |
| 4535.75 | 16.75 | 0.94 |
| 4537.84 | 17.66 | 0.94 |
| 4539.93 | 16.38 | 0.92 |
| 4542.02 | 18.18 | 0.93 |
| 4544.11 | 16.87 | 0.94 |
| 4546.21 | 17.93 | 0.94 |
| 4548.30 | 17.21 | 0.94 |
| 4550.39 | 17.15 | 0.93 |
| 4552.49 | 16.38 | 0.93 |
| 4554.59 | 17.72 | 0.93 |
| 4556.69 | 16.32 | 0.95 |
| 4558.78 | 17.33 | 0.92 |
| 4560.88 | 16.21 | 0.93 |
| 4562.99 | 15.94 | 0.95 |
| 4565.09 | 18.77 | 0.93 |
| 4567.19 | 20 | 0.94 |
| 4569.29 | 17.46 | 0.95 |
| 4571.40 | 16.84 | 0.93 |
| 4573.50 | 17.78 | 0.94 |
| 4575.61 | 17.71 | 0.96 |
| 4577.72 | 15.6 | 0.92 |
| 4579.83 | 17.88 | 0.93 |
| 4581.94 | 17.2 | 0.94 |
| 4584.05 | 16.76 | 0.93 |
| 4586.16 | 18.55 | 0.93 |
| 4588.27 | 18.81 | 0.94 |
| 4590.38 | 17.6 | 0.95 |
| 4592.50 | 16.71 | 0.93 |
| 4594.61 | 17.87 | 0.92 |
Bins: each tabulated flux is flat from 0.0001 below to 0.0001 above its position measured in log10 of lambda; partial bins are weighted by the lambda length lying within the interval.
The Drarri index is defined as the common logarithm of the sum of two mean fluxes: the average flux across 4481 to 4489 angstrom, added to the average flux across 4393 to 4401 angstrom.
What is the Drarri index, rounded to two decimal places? 1.49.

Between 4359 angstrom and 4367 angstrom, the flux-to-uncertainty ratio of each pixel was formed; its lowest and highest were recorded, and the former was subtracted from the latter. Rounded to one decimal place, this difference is 1.8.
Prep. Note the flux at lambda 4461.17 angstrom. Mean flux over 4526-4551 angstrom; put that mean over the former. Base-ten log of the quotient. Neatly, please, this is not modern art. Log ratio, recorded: 0.08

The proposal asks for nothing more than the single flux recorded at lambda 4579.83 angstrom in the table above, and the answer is 17.88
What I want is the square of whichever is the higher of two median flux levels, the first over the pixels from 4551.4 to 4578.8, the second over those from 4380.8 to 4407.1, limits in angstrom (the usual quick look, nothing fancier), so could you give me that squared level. 300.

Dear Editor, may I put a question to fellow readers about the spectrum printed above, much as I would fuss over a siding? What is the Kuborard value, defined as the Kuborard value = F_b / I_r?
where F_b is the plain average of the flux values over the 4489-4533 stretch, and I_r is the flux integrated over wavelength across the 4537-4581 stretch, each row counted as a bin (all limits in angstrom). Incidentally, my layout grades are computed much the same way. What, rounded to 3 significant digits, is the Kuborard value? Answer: 0.0224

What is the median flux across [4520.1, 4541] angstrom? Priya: 16.6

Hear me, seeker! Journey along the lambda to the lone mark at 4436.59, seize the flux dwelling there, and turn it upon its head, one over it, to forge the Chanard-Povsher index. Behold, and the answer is 0.065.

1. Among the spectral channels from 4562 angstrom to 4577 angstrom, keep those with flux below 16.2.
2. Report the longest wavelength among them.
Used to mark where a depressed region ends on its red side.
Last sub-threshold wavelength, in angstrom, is 4562.99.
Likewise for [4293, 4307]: 4305.75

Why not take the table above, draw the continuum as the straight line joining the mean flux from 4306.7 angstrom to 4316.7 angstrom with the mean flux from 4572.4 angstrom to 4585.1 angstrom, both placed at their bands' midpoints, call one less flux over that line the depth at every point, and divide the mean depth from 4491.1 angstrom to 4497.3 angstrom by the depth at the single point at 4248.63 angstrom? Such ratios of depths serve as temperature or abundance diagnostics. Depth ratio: 0.16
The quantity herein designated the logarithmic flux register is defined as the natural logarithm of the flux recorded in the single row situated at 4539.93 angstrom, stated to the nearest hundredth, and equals 2.80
